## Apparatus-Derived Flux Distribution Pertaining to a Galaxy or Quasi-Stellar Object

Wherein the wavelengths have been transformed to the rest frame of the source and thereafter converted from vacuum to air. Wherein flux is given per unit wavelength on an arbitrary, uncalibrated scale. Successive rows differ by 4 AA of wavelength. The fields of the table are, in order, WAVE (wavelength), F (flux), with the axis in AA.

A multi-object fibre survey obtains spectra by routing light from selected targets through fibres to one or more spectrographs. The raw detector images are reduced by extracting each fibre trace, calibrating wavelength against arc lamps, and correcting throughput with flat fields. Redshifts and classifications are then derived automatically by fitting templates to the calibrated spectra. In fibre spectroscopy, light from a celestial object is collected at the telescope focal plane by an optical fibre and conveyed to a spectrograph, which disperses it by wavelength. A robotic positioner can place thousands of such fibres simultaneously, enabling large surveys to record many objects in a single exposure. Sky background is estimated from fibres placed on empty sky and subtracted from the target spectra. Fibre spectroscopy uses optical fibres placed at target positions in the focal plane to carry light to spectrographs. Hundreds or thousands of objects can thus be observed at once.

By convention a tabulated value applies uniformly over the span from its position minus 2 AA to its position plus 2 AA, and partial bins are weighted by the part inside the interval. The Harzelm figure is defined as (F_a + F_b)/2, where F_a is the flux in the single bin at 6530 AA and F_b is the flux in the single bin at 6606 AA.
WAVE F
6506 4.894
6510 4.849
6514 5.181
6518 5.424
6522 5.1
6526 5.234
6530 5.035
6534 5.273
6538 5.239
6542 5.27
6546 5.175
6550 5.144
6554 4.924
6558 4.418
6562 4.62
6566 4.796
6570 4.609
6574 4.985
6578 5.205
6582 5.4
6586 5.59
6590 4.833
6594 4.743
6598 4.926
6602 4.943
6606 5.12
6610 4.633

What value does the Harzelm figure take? 5.08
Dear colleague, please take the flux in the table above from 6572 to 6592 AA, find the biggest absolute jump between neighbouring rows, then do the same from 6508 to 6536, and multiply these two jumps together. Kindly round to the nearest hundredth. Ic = 0.25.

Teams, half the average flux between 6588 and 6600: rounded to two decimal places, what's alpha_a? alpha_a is 2.42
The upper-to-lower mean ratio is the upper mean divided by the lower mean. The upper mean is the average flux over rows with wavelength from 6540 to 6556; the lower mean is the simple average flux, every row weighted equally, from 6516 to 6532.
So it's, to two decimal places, 0.99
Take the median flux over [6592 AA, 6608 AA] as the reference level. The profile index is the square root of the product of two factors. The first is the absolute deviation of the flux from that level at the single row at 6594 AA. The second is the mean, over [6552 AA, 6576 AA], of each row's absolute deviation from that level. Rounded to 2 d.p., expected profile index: 0.21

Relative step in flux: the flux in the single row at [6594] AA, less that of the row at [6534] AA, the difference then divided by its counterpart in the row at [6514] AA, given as -0.10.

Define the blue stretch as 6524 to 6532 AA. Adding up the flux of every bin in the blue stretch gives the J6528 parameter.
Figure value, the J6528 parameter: 10.3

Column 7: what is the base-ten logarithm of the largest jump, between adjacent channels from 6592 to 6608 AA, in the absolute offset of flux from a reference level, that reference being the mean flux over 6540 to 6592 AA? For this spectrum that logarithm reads -0.74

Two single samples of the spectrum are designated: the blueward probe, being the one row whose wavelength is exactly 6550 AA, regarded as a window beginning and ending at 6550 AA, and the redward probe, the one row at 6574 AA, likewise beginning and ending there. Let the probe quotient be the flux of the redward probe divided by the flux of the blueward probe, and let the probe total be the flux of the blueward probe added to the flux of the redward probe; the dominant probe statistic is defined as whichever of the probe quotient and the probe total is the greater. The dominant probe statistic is 10.13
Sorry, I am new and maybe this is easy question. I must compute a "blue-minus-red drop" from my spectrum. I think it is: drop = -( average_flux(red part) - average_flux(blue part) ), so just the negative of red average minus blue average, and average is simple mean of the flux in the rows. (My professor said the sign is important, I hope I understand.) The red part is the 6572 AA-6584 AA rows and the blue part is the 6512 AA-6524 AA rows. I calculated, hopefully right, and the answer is 0.04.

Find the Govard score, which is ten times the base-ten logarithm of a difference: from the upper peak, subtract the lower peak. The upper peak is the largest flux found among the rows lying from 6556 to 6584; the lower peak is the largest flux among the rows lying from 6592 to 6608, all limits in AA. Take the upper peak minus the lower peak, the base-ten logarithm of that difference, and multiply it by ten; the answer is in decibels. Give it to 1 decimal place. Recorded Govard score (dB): -5.5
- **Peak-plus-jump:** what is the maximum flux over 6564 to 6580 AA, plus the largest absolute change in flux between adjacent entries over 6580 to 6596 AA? 5.96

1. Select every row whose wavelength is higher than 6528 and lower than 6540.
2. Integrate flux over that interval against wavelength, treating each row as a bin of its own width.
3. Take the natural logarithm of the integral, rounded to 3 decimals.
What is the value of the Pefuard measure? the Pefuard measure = 4.130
